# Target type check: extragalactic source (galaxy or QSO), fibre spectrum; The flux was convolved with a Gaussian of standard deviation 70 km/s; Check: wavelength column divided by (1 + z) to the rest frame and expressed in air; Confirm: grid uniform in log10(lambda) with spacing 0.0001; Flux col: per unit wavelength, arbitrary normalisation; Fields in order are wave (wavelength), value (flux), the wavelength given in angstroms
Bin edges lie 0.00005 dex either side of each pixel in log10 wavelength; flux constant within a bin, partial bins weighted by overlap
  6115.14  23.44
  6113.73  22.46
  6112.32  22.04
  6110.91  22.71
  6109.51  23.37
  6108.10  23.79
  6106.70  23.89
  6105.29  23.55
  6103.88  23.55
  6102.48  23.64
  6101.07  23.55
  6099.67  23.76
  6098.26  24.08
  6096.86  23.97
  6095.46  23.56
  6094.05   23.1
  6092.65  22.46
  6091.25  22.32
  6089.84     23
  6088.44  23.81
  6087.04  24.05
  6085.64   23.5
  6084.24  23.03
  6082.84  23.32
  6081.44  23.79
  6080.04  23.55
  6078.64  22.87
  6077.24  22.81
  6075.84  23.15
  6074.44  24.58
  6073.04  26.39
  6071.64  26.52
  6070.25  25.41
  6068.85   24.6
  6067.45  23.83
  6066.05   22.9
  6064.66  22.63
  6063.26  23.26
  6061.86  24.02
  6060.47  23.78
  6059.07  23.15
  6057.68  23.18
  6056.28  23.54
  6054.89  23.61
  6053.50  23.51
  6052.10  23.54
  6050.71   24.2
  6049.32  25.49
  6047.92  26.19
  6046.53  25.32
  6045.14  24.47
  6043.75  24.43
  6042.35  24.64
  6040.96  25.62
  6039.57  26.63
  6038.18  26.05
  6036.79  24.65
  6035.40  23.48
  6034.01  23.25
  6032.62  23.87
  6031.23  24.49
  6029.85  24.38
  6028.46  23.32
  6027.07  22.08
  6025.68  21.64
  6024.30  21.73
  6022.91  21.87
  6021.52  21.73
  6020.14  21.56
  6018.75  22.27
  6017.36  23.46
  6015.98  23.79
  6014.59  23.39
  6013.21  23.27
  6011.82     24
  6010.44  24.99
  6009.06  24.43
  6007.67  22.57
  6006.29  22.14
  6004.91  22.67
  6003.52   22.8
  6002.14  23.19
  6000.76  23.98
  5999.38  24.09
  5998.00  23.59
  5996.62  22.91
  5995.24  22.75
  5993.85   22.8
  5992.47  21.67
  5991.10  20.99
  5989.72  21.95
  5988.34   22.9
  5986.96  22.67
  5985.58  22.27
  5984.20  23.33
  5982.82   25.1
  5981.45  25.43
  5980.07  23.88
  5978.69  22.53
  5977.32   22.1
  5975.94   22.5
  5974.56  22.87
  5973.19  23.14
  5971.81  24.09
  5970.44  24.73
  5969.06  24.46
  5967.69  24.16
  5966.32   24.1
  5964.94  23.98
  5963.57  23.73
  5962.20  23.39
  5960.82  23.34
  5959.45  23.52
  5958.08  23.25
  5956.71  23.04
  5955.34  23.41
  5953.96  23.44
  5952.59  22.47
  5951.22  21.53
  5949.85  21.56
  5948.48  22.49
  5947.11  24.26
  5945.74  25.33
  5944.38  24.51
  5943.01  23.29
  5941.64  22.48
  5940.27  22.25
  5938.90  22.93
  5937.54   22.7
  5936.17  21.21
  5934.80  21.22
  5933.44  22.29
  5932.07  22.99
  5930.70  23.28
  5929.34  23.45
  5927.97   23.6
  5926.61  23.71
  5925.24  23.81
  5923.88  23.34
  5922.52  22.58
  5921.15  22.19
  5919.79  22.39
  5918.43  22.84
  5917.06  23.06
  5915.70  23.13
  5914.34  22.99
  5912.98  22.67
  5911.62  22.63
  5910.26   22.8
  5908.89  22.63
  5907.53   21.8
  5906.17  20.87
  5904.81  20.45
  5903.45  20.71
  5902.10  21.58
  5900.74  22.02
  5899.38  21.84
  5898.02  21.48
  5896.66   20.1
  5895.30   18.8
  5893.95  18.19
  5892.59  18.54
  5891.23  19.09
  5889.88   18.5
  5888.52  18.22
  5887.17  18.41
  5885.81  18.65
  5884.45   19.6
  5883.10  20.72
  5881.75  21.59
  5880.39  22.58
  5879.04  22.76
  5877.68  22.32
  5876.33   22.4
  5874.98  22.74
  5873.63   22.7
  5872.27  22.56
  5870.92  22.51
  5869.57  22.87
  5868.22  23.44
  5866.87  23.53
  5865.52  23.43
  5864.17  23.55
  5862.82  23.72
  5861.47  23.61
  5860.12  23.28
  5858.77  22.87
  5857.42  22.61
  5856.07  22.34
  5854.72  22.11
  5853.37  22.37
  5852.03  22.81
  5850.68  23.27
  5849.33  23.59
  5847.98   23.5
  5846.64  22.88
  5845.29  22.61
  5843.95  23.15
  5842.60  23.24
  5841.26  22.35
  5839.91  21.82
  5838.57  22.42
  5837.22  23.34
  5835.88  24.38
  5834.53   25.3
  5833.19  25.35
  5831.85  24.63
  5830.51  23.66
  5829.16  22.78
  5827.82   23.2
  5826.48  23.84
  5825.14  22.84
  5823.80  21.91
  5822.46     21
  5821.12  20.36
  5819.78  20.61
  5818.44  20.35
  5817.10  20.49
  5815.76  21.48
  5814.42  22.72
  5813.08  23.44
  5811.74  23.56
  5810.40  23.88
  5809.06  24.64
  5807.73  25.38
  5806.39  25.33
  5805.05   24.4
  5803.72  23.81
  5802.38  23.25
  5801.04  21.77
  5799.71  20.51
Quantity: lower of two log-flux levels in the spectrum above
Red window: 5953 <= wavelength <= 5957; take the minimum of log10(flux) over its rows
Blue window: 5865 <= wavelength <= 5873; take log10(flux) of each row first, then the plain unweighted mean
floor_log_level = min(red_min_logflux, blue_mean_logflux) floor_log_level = 1.362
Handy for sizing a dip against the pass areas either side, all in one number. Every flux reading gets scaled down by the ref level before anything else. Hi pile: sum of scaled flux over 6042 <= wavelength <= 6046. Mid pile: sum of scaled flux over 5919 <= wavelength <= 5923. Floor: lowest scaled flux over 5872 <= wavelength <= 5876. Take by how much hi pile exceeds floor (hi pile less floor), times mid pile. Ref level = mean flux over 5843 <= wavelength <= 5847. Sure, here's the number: 6.5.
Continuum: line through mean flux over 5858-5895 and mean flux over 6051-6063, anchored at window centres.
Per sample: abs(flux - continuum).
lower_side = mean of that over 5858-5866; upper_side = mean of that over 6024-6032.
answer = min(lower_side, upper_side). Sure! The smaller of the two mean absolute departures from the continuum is 1.1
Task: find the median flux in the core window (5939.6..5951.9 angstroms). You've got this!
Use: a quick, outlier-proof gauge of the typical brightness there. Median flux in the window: 22.5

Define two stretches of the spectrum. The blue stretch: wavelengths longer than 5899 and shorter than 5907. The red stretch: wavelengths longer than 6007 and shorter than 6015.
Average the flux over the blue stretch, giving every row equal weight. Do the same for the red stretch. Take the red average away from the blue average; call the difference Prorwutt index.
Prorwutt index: -2.5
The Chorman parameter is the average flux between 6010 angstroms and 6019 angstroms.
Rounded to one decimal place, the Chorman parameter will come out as 23.6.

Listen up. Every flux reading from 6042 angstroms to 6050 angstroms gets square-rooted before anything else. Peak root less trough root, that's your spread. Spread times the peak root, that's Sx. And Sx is 0.9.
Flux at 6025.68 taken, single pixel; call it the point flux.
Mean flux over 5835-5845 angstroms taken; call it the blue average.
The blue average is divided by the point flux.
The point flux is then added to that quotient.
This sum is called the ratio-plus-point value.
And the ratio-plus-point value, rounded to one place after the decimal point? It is 22.7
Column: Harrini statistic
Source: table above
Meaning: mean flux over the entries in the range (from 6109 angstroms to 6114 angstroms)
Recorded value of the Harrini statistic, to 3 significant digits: 22.6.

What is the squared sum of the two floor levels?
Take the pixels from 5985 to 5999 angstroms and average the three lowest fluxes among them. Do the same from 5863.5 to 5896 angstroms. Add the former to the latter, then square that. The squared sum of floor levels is 1585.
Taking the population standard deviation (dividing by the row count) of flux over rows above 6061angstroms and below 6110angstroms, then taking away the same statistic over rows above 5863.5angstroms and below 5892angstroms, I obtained -1.0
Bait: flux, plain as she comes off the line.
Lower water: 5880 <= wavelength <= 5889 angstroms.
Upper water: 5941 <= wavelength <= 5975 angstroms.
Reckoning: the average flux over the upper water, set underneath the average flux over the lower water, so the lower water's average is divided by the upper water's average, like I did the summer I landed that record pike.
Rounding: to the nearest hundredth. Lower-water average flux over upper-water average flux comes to 0.85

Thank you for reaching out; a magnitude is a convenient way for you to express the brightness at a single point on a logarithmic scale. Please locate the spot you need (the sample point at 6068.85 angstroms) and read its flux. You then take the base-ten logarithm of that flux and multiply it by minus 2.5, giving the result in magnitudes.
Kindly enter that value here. -3.48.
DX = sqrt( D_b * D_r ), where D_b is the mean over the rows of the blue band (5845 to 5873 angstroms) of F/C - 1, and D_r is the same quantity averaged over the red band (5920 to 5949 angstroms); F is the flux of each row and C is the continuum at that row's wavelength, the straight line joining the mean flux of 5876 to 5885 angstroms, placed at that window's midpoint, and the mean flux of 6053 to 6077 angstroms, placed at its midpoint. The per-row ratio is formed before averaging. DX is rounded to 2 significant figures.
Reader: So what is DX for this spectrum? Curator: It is 0.046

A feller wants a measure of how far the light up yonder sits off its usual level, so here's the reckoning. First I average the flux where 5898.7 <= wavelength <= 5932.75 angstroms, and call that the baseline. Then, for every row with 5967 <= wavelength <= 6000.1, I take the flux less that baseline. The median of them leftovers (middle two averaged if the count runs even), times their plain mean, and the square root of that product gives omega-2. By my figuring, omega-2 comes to 0.5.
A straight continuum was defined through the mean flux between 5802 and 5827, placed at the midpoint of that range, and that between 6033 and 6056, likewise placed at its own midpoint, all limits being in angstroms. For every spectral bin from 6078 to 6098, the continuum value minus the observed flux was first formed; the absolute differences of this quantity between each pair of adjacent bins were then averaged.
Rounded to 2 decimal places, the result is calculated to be 0.47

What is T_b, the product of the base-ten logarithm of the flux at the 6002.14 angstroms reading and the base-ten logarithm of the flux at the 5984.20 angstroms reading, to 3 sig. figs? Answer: 1.87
